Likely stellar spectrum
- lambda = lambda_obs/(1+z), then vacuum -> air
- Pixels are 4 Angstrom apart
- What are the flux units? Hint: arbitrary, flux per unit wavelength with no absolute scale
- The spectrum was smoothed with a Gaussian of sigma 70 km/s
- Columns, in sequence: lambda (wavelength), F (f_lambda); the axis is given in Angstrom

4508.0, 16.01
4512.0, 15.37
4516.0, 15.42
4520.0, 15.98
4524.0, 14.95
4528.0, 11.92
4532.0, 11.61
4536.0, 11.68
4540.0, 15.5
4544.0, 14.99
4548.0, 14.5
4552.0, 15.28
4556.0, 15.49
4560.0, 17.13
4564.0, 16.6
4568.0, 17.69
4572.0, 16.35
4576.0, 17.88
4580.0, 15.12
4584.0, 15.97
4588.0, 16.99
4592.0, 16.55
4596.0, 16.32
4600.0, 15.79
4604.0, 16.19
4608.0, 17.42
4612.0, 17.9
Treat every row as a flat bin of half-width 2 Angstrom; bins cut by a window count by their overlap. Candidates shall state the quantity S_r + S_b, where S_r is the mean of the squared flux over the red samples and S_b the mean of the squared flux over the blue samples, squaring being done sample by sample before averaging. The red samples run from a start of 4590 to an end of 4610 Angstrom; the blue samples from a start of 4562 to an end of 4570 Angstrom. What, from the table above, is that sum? 565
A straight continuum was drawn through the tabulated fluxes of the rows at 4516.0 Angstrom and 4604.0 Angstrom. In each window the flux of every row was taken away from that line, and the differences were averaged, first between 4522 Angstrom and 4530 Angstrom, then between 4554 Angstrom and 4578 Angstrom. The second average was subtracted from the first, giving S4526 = 3.1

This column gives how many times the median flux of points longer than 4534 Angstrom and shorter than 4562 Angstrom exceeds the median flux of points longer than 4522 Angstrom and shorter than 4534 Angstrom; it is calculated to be 1.28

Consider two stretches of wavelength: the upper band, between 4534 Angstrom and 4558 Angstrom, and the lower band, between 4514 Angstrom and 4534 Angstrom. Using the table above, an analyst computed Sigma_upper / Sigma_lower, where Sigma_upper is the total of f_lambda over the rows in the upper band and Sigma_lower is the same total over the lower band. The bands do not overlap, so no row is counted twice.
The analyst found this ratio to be 1.3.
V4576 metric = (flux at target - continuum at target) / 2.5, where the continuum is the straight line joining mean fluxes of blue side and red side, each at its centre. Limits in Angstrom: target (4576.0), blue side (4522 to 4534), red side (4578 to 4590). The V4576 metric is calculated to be 0.92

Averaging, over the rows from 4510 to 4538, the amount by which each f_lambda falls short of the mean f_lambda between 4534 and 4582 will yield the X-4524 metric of 1.8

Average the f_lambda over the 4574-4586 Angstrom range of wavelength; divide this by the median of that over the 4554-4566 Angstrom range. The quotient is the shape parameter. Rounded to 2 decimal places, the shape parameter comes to 0.98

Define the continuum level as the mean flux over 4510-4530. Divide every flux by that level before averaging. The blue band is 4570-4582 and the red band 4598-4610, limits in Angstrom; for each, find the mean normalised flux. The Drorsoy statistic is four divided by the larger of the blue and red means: 3.58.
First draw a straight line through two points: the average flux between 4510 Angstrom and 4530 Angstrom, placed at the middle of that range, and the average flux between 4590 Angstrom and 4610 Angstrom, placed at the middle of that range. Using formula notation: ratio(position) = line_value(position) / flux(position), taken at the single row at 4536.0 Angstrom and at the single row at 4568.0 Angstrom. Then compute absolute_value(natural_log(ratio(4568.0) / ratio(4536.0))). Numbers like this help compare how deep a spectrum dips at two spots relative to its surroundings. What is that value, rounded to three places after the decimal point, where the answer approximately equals 0.370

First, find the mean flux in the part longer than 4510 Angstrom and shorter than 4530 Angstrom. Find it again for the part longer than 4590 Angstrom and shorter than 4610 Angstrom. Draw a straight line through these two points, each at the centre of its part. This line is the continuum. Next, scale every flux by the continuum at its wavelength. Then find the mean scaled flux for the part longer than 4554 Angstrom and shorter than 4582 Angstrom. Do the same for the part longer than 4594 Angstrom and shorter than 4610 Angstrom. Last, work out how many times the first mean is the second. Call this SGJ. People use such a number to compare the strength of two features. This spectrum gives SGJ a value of 1.06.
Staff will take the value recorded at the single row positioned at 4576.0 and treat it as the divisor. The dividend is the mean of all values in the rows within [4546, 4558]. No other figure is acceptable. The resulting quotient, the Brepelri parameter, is 0.84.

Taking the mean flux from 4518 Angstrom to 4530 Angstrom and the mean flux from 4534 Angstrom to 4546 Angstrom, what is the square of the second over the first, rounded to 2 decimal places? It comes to 0.97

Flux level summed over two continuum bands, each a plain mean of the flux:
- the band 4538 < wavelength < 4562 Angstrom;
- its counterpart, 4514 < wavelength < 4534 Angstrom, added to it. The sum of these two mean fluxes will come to 29.5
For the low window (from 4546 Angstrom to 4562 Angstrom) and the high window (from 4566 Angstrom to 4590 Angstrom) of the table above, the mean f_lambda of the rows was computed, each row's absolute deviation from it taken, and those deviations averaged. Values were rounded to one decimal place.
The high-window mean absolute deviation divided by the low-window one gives 1.1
